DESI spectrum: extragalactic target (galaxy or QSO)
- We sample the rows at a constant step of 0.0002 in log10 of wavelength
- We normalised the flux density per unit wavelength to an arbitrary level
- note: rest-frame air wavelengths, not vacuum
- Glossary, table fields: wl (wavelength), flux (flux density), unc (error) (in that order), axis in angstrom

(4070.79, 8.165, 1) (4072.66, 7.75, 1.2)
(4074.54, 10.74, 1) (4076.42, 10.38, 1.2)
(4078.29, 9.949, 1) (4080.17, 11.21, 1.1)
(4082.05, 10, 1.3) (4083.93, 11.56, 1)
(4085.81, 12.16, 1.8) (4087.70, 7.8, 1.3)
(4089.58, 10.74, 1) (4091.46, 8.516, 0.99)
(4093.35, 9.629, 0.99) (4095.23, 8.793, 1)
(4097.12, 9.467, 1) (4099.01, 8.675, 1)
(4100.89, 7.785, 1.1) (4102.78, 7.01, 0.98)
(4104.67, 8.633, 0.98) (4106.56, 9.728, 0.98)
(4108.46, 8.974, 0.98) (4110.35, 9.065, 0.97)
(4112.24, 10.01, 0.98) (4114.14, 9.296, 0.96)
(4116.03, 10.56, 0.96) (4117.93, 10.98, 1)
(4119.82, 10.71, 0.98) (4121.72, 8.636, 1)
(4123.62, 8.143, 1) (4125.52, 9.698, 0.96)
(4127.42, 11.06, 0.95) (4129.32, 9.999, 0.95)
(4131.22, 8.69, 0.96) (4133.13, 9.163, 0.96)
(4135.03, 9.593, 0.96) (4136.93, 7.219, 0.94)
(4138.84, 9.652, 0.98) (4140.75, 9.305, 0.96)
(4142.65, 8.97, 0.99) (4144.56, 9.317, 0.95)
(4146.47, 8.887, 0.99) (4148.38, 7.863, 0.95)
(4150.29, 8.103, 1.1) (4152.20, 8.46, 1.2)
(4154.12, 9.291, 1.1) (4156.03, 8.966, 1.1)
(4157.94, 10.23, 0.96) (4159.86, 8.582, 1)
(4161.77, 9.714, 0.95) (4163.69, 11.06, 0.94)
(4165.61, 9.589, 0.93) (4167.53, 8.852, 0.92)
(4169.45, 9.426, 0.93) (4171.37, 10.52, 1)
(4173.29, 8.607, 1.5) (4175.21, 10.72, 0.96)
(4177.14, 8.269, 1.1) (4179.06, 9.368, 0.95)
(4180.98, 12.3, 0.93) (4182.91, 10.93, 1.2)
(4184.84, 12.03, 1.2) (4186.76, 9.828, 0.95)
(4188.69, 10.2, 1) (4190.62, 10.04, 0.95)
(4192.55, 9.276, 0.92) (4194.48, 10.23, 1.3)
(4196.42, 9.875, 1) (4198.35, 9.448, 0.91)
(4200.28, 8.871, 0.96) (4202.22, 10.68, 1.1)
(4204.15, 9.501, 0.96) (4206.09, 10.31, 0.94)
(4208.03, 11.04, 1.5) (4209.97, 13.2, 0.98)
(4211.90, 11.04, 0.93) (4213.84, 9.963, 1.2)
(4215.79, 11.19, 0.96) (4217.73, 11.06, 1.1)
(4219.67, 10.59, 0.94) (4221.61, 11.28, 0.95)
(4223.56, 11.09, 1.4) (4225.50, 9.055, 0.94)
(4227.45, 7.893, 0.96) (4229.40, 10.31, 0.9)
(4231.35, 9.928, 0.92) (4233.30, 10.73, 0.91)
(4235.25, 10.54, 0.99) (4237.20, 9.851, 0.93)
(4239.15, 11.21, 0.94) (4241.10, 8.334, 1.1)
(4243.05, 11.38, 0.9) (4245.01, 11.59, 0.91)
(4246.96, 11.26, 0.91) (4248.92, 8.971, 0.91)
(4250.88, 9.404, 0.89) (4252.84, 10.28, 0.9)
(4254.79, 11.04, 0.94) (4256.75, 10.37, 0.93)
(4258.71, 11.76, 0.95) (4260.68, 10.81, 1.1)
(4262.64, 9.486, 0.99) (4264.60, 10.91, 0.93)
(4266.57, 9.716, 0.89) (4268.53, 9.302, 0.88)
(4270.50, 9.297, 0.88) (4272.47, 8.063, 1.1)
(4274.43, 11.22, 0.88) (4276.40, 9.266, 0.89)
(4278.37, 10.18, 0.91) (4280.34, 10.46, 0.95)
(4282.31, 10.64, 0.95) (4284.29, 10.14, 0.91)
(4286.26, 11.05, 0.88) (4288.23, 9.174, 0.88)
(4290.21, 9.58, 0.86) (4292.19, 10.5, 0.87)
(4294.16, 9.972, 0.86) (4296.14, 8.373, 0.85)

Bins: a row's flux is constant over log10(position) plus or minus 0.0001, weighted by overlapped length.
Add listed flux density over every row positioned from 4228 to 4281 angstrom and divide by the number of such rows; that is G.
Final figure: 10.2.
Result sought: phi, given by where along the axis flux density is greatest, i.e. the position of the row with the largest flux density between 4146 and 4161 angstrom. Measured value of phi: 4157.94 angstrom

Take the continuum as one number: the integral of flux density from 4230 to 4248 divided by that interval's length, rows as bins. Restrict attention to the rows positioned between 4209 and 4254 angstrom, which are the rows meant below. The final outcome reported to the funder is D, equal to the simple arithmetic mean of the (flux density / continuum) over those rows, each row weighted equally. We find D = 0.99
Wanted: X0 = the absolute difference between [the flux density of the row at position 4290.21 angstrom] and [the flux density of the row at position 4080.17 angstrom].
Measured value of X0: 1.6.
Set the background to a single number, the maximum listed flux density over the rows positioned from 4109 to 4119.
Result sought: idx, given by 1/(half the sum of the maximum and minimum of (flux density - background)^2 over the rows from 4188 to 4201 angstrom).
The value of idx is 0.40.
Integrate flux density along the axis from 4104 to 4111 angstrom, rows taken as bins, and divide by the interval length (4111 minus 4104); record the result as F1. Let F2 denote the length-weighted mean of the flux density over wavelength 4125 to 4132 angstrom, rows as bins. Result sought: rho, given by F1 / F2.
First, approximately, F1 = 9.1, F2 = 9.9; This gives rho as 0.92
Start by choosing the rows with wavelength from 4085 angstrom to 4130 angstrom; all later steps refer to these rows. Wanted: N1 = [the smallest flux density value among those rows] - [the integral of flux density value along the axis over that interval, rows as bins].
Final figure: -416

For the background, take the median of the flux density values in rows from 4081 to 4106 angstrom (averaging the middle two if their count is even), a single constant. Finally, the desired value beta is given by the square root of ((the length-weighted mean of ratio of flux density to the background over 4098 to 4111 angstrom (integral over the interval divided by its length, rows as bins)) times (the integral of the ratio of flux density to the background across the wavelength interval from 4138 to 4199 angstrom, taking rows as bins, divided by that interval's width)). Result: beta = 1.03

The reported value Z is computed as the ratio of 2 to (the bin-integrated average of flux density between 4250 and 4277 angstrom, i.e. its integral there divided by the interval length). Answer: 0.198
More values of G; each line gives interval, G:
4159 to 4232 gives 10.2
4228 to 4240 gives 10.4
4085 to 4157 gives 9.2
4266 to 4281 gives 9.7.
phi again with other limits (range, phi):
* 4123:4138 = 4127.42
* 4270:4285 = 4274.43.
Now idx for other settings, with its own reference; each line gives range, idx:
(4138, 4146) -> 0.34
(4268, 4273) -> 0.18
